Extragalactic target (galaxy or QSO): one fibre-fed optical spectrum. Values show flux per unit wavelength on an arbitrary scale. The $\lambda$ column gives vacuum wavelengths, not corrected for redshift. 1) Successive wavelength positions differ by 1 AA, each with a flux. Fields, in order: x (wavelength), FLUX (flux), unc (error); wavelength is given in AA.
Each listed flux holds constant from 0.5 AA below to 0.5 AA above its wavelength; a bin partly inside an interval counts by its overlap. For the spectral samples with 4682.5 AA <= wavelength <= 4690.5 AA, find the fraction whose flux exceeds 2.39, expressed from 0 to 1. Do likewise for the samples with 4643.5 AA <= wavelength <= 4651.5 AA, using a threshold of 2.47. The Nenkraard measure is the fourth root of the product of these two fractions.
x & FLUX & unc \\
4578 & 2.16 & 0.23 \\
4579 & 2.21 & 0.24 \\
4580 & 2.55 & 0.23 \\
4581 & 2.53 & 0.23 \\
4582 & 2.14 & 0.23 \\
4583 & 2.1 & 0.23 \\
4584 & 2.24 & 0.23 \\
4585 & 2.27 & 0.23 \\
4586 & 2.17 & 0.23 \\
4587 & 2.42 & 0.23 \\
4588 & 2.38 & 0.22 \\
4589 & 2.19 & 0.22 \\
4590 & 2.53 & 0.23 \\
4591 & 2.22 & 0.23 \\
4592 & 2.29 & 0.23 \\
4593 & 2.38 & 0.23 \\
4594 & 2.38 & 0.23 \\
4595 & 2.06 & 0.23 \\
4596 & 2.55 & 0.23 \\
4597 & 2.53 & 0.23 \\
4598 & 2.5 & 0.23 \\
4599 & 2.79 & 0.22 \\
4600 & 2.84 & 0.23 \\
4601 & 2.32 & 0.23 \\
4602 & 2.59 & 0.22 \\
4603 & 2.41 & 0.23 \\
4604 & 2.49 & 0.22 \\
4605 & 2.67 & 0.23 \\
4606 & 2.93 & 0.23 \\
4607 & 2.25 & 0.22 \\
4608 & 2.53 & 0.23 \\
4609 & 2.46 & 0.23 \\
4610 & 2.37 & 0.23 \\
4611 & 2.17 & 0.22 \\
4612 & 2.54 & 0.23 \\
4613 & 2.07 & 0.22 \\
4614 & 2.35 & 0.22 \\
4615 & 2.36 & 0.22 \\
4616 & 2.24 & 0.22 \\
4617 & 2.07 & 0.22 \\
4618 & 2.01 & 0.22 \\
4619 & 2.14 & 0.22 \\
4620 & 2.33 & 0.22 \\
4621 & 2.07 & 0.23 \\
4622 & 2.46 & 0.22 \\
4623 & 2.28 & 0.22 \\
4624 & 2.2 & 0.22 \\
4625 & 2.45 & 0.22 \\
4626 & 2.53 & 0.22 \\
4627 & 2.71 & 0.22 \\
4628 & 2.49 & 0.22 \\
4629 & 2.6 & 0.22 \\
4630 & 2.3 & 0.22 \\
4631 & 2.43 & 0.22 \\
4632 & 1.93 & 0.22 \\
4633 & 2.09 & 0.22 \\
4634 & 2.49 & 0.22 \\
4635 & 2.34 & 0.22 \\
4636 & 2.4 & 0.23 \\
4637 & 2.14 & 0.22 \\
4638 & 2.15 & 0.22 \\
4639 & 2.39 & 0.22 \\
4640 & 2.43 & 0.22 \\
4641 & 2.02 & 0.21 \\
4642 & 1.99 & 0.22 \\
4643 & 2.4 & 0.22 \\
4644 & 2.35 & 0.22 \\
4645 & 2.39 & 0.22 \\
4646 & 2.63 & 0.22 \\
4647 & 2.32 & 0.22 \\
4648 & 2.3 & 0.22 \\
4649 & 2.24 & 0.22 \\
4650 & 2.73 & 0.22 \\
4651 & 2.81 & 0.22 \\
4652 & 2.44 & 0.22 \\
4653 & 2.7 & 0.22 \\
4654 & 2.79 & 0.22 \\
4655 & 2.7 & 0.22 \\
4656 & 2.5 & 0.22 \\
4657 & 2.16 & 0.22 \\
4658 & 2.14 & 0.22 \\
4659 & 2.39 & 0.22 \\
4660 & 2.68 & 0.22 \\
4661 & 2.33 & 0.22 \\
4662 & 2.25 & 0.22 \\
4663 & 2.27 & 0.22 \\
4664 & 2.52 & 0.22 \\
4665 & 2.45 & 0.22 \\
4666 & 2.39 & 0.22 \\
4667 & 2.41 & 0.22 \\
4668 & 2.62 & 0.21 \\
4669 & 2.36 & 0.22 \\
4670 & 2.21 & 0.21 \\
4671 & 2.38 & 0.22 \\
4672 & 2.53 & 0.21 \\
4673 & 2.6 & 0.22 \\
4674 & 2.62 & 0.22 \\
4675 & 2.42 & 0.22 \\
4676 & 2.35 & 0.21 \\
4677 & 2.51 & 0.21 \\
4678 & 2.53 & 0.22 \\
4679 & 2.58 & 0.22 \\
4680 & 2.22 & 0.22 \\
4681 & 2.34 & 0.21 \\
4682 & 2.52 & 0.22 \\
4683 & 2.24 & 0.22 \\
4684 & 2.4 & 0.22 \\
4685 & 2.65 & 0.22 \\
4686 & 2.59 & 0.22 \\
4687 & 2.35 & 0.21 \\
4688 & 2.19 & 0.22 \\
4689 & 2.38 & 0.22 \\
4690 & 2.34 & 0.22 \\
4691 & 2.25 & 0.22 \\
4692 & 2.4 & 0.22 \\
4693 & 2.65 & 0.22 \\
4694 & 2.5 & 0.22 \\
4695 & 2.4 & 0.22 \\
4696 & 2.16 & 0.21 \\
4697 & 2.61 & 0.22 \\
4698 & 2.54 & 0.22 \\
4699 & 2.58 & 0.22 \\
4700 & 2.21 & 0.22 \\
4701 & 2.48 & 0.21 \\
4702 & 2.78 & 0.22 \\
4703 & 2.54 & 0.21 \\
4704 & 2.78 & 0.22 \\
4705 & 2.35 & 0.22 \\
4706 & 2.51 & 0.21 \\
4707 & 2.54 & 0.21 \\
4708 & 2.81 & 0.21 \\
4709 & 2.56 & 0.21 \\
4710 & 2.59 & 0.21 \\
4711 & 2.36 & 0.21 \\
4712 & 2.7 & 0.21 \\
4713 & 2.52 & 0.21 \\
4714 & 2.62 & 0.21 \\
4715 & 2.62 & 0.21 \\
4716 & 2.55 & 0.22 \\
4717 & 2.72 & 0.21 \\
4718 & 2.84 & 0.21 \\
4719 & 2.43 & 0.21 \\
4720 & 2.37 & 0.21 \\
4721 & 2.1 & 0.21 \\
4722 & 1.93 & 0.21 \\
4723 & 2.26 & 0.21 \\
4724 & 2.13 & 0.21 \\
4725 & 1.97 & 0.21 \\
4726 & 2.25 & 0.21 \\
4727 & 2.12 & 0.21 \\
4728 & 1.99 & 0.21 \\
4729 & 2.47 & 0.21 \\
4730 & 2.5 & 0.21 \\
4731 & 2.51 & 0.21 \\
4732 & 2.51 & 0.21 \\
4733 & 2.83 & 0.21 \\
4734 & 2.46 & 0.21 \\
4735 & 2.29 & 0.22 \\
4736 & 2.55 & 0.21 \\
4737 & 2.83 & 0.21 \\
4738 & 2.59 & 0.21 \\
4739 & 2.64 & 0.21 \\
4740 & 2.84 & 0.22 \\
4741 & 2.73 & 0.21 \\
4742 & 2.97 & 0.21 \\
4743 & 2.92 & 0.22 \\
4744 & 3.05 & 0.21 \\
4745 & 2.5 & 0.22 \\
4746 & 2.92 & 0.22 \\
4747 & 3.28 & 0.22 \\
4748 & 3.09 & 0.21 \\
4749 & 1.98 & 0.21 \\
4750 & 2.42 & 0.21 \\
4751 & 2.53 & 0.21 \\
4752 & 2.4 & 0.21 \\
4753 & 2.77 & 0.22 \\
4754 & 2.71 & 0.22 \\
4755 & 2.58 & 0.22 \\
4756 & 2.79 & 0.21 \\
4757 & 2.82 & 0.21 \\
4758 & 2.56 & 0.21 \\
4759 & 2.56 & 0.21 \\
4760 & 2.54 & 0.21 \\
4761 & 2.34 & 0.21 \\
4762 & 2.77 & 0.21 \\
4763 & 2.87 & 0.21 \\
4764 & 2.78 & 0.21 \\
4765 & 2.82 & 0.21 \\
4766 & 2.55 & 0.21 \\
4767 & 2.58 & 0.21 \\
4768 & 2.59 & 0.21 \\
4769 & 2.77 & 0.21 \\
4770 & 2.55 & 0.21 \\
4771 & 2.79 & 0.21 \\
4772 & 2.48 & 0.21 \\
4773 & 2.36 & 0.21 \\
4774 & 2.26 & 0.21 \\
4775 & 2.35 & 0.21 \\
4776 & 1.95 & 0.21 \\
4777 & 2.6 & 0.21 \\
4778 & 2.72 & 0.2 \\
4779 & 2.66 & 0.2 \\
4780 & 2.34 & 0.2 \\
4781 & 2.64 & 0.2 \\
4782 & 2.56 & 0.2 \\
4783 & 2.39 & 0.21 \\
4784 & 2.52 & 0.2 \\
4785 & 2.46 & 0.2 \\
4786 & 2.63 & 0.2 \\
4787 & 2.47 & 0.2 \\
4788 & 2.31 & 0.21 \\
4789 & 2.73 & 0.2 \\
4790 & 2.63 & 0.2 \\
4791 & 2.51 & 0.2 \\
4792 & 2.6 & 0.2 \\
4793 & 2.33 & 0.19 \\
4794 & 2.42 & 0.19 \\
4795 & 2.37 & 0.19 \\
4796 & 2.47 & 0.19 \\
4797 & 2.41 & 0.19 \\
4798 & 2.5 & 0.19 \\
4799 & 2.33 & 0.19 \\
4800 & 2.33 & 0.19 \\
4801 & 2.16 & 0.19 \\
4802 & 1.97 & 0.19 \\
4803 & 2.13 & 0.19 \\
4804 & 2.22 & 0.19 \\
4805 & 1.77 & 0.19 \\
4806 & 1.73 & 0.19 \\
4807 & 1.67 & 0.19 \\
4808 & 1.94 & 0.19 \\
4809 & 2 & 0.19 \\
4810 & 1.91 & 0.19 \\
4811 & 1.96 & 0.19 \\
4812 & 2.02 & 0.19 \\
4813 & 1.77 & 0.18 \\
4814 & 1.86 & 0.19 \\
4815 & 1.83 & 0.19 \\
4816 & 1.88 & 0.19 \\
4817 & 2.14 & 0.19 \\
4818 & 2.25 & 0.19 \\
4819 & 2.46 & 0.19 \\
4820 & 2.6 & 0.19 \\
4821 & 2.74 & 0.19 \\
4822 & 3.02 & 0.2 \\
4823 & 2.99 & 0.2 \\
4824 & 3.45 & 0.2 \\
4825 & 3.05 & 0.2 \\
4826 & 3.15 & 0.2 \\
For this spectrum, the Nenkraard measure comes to 0.61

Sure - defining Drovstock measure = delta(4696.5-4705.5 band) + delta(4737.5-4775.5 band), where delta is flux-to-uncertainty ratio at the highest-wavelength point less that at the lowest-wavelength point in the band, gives -2.3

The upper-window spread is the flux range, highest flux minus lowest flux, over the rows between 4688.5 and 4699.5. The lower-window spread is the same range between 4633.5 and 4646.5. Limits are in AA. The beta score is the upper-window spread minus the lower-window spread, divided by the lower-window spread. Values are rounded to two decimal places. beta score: -0.23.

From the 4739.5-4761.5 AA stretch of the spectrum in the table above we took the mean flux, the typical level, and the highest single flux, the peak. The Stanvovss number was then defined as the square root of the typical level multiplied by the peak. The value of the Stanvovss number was 2.97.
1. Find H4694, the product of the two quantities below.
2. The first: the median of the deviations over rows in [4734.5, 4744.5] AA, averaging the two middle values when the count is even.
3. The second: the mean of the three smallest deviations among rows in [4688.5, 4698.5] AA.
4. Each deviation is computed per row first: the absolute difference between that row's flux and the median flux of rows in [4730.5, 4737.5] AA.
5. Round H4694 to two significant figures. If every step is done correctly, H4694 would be 0.013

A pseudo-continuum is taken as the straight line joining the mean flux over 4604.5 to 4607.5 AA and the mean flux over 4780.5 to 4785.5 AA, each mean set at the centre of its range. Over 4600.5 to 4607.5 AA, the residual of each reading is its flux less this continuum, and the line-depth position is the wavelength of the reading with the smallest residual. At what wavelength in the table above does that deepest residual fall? 4607 AA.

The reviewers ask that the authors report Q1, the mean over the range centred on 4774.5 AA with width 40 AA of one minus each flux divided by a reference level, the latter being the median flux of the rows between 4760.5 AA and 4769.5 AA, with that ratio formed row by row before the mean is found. 0.08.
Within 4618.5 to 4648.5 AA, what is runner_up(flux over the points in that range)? 2.63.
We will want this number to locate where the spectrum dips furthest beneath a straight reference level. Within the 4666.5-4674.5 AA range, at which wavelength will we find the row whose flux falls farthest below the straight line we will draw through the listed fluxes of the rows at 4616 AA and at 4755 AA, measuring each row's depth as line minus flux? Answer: 4670 AA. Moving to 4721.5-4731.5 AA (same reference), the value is 4722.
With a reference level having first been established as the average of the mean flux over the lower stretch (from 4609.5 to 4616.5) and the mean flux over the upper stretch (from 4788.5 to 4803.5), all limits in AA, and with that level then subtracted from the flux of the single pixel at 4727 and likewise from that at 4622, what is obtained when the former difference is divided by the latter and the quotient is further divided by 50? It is -0.040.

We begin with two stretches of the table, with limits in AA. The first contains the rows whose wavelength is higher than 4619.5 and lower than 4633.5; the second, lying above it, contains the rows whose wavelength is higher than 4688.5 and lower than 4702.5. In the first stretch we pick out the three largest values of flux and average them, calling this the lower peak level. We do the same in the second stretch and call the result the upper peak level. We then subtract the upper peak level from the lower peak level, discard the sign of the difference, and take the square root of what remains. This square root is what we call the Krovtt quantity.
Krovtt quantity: 0.26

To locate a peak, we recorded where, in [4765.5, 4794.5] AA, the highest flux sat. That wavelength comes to 4771 AA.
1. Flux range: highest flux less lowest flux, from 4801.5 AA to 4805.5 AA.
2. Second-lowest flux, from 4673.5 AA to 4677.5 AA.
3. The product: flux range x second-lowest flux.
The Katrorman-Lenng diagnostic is 1.09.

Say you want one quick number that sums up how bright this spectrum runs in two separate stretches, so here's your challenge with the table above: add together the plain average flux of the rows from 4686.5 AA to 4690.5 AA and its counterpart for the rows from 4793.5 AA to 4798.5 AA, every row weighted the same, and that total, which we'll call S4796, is 4.7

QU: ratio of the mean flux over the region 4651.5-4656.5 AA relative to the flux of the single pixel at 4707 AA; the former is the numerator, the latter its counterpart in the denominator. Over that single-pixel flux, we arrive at 1.03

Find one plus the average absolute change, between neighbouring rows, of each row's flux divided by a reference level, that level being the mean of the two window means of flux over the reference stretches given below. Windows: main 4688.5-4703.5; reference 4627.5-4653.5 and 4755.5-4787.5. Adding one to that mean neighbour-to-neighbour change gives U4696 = 1.08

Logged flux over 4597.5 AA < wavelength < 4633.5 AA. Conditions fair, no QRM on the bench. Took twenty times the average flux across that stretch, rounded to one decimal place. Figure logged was 47.8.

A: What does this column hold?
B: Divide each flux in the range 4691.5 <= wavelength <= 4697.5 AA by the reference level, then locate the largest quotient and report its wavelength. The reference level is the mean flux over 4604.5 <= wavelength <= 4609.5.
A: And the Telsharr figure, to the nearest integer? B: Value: 4693 AA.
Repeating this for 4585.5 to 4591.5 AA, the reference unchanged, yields 4590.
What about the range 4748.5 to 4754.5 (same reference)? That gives 4753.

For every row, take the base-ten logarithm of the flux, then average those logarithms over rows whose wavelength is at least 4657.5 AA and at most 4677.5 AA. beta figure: 0.38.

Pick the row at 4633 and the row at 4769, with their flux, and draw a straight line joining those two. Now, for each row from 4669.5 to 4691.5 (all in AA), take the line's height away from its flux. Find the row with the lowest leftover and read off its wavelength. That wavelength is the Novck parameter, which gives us 4688 AA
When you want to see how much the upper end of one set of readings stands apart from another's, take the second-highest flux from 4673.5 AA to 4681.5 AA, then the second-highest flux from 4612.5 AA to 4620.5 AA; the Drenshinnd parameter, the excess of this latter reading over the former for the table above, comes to -0.2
